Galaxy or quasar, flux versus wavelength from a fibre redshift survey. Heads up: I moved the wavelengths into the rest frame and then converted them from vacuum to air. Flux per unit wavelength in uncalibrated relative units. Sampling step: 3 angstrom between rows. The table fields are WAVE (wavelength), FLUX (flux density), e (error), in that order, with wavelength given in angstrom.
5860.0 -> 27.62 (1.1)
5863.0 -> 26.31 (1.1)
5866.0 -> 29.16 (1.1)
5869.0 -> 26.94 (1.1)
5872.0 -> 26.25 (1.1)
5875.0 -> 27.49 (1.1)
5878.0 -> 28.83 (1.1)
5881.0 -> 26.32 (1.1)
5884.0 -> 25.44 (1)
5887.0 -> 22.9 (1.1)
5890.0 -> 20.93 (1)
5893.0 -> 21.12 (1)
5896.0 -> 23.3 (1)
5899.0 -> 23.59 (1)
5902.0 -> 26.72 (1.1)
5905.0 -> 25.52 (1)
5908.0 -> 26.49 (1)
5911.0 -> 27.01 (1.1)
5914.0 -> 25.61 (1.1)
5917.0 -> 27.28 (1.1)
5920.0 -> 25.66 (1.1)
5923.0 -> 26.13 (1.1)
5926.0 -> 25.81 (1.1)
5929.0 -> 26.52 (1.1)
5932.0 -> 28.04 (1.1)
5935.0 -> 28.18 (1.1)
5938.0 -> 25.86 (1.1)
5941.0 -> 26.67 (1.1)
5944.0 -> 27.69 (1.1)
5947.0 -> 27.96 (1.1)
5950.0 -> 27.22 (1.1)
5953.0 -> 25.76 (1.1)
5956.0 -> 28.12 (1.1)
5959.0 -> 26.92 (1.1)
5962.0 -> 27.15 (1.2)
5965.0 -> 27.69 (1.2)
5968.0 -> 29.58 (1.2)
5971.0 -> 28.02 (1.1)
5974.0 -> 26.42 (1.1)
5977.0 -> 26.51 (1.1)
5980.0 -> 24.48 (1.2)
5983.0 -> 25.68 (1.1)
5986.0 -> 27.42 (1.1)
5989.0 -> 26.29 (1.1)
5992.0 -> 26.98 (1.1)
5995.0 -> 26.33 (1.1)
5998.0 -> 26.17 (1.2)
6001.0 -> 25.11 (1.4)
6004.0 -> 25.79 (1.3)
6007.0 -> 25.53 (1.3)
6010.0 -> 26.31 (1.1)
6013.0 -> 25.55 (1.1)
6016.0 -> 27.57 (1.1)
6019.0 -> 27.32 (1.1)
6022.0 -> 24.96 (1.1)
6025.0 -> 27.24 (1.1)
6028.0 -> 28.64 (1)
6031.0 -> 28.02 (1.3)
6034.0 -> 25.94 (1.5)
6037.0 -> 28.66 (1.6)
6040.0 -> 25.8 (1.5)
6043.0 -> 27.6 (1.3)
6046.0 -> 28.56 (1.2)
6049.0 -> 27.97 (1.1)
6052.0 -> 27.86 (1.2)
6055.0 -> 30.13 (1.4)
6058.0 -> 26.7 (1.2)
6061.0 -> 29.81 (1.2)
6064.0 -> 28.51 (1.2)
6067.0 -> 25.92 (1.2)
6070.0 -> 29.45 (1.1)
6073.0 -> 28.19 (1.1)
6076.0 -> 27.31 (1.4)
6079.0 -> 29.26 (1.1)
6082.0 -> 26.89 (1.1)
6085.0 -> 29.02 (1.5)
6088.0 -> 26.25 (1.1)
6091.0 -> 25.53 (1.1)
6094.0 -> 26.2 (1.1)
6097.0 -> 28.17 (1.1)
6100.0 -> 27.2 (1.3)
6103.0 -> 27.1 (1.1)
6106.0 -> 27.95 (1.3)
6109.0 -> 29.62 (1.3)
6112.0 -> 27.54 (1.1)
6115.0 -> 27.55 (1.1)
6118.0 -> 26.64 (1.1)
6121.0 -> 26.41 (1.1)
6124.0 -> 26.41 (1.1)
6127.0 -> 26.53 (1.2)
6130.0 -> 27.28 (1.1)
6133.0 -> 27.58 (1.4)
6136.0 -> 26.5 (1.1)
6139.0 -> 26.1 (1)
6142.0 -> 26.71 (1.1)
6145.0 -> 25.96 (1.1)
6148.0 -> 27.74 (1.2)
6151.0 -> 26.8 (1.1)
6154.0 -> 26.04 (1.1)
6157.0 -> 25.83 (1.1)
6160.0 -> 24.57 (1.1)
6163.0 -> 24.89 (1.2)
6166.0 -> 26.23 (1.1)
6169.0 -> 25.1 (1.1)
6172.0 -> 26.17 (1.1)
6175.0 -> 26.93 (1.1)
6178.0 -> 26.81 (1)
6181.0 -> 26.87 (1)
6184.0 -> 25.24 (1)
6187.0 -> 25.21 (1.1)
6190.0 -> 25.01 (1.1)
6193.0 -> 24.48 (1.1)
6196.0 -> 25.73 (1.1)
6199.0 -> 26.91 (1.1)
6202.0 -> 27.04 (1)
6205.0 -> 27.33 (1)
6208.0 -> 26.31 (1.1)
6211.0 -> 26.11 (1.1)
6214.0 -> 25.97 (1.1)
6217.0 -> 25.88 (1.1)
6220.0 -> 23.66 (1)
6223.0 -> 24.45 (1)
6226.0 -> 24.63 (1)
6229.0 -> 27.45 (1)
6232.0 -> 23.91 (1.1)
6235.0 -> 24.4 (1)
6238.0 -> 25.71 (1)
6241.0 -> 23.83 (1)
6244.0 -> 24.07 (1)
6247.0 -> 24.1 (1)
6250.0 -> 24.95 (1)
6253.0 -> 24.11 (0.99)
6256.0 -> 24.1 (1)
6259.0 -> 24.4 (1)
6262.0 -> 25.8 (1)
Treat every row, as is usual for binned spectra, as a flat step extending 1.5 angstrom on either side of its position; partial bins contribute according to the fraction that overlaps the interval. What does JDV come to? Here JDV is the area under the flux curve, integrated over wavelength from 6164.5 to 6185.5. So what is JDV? 550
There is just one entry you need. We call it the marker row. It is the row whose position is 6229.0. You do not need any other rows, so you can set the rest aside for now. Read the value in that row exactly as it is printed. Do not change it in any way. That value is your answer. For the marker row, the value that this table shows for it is 27.45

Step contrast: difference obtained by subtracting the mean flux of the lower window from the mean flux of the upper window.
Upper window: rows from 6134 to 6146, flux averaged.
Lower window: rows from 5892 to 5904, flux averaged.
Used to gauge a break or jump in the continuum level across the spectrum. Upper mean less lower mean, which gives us 3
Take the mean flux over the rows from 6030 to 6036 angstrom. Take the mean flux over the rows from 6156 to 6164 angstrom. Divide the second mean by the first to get 0.93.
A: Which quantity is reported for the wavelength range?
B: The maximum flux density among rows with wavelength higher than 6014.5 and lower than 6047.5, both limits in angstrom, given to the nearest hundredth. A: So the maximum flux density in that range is 28.66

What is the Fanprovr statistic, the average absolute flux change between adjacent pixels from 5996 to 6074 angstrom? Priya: 1.64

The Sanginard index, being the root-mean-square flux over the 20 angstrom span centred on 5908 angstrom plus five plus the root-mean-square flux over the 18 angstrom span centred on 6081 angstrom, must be 58.9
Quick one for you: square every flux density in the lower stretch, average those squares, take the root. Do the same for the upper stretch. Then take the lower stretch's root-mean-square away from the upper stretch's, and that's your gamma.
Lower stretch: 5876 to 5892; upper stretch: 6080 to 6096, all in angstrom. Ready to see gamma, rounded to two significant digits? 1.8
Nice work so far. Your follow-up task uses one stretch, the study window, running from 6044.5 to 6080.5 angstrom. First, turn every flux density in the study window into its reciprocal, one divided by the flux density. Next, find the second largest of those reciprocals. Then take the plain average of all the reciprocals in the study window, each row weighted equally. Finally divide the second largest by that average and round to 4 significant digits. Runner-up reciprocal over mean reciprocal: 1.058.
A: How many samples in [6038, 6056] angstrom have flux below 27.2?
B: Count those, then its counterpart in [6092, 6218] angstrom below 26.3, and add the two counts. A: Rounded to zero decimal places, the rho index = 19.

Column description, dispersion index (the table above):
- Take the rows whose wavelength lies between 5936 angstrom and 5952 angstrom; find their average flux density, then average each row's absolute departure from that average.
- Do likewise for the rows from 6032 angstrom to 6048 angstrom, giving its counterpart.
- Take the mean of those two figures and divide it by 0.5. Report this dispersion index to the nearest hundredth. 1.81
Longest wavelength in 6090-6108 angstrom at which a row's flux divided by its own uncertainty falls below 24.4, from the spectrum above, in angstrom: 6106.0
